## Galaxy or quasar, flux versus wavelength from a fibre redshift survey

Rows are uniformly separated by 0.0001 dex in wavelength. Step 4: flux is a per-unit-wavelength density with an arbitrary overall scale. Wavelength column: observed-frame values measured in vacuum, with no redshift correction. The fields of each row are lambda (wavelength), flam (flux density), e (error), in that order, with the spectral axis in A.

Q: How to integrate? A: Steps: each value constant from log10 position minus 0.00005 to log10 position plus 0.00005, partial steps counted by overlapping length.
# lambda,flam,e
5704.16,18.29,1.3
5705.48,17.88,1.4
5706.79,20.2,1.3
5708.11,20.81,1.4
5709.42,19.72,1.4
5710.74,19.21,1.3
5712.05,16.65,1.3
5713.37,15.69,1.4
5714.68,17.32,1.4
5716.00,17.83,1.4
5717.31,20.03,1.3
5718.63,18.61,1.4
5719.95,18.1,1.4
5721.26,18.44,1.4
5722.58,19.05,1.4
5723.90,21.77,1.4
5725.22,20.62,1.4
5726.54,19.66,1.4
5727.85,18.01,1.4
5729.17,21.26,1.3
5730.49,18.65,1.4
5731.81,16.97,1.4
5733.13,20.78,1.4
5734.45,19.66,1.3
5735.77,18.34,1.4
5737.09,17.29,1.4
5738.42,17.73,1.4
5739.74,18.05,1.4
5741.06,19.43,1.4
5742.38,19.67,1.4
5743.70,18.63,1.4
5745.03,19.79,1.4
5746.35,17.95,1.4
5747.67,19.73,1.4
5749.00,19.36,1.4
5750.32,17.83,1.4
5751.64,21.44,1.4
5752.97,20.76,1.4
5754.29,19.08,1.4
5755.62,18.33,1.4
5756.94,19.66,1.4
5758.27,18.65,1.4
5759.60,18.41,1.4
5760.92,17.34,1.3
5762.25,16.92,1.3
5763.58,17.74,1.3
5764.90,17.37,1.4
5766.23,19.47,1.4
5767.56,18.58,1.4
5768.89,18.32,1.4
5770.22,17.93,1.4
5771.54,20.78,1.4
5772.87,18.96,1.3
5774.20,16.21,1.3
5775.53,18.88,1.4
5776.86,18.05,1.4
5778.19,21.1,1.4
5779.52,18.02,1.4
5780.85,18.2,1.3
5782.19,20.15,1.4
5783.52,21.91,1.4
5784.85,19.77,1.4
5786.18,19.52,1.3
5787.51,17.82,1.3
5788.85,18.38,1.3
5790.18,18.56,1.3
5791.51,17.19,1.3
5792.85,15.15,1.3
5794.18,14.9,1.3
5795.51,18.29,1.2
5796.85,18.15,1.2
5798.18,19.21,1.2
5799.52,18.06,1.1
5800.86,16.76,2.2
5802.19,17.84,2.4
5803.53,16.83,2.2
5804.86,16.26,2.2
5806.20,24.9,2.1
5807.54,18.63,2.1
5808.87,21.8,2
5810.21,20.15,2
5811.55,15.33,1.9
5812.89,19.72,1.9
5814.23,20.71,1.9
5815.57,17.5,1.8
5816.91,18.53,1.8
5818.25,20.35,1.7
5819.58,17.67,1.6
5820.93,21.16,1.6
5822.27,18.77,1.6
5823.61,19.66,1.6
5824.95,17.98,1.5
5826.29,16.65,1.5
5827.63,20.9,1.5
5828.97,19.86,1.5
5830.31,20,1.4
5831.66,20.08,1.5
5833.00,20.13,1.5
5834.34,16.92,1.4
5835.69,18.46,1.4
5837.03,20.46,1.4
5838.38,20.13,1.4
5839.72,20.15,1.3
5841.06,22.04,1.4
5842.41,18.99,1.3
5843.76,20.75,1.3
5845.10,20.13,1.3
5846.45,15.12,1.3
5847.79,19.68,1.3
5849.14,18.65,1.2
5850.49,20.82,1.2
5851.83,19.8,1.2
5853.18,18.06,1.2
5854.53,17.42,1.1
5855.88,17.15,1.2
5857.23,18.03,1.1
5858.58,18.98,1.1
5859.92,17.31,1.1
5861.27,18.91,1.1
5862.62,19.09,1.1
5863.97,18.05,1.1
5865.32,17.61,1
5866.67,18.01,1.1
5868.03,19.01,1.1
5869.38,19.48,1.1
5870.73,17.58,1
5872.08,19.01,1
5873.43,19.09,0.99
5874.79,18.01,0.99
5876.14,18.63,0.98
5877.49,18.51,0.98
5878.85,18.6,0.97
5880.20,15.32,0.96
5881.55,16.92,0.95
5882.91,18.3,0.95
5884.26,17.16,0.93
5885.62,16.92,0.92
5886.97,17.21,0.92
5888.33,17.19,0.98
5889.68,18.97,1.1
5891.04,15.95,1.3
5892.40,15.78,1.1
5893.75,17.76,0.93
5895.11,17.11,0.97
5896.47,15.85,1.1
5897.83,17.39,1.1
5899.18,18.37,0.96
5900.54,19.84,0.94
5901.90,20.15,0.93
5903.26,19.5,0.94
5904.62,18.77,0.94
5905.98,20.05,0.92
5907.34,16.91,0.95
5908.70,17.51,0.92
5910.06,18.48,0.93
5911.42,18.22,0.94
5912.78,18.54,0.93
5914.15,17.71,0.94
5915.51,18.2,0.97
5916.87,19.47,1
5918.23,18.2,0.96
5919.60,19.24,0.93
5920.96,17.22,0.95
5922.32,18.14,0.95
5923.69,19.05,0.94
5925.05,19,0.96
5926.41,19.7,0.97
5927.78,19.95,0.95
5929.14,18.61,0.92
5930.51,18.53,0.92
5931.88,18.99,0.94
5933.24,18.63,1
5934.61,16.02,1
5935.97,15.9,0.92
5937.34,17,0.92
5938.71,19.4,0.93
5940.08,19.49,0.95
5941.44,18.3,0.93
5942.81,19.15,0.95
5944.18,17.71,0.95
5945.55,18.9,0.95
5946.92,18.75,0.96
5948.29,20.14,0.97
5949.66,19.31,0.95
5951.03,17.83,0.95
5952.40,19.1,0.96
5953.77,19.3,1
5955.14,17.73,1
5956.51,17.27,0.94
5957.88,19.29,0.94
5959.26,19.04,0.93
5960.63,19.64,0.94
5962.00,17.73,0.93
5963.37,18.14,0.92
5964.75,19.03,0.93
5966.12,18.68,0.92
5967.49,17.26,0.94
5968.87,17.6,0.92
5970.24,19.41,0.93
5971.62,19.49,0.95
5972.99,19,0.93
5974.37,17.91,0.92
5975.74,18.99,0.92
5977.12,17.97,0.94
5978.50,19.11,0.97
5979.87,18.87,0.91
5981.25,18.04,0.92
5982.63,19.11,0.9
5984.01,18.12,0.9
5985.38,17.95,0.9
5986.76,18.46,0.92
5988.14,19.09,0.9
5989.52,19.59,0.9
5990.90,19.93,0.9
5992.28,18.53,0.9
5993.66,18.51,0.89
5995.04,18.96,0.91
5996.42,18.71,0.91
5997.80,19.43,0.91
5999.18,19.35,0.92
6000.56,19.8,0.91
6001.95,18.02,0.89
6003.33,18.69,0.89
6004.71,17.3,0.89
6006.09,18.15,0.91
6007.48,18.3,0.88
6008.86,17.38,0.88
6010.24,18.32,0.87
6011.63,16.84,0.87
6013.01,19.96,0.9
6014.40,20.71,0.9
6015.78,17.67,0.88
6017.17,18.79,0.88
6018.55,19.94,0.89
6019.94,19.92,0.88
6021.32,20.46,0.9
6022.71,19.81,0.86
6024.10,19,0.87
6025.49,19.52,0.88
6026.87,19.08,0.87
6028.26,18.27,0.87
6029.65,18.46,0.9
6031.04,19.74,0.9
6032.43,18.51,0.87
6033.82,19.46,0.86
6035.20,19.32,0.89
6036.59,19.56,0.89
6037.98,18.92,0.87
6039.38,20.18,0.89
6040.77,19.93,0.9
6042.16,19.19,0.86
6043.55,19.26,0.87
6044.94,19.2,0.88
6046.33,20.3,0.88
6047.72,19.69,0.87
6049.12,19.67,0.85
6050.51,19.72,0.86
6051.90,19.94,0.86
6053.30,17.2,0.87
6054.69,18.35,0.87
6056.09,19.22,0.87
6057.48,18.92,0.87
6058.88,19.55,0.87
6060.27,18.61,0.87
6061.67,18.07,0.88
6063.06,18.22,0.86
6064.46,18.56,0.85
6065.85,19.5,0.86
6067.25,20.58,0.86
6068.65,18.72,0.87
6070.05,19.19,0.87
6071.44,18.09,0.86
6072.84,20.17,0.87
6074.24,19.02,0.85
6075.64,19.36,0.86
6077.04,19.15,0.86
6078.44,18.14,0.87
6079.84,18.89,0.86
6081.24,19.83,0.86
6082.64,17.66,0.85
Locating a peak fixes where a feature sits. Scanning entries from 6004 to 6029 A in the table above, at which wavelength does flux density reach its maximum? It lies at 6014.40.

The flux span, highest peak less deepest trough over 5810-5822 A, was 5.8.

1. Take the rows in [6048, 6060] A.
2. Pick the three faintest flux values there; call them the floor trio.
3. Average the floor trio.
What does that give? 18.2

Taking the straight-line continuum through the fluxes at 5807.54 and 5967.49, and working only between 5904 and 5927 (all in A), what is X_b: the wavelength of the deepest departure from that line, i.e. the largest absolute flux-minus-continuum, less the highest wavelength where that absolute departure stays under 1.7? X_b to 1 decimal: -19.1 A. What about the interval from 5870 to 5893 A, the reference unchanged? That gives -9.5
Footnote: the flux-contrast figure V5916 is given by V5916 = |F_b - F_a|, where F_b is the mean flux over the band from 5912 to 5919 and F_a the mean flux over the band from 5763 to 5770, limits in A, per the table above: 0.1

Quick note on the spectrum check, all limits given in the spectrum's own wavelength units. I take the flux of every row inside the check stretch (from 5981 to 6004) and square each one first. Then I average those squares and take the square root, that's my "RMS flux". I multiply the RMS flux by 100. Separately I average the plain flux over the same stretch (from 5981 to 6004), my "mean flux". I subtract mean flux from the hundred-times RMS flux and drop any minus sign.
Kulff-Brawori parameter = 1866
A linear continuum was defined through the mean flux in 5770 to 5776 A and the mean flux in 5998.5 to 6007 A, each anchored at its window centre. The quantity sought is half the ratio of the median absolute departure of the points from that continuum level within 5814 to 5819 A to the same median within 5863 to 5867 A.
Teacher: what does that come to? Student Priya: 1.3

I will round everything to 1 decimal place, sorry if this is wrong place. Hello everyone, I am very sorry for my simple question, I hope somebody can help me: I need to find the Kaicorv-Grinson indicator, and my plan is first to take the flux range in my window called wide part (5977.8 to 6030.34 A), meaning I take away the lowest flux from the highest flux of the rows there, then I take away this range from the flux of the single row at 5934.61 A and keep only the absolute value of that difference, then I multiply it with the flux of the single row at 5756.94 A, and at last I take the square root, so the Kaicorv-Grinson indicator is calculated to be 15.5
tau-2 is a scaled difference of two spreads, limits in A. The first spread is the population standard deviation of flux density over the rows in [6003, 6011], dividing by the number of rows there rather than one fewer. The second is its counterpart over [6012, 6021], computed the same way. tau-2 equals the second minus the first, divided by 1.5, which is 0.32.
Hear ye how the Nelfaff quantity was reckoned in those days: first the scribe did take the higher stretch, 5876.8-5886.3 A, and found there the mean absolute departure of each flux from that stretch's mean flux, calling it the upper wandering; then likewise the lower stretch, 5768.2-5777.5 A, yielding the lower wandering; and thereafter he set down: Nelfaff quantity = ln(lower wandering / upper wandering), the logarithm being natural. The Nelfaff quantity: 0.01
